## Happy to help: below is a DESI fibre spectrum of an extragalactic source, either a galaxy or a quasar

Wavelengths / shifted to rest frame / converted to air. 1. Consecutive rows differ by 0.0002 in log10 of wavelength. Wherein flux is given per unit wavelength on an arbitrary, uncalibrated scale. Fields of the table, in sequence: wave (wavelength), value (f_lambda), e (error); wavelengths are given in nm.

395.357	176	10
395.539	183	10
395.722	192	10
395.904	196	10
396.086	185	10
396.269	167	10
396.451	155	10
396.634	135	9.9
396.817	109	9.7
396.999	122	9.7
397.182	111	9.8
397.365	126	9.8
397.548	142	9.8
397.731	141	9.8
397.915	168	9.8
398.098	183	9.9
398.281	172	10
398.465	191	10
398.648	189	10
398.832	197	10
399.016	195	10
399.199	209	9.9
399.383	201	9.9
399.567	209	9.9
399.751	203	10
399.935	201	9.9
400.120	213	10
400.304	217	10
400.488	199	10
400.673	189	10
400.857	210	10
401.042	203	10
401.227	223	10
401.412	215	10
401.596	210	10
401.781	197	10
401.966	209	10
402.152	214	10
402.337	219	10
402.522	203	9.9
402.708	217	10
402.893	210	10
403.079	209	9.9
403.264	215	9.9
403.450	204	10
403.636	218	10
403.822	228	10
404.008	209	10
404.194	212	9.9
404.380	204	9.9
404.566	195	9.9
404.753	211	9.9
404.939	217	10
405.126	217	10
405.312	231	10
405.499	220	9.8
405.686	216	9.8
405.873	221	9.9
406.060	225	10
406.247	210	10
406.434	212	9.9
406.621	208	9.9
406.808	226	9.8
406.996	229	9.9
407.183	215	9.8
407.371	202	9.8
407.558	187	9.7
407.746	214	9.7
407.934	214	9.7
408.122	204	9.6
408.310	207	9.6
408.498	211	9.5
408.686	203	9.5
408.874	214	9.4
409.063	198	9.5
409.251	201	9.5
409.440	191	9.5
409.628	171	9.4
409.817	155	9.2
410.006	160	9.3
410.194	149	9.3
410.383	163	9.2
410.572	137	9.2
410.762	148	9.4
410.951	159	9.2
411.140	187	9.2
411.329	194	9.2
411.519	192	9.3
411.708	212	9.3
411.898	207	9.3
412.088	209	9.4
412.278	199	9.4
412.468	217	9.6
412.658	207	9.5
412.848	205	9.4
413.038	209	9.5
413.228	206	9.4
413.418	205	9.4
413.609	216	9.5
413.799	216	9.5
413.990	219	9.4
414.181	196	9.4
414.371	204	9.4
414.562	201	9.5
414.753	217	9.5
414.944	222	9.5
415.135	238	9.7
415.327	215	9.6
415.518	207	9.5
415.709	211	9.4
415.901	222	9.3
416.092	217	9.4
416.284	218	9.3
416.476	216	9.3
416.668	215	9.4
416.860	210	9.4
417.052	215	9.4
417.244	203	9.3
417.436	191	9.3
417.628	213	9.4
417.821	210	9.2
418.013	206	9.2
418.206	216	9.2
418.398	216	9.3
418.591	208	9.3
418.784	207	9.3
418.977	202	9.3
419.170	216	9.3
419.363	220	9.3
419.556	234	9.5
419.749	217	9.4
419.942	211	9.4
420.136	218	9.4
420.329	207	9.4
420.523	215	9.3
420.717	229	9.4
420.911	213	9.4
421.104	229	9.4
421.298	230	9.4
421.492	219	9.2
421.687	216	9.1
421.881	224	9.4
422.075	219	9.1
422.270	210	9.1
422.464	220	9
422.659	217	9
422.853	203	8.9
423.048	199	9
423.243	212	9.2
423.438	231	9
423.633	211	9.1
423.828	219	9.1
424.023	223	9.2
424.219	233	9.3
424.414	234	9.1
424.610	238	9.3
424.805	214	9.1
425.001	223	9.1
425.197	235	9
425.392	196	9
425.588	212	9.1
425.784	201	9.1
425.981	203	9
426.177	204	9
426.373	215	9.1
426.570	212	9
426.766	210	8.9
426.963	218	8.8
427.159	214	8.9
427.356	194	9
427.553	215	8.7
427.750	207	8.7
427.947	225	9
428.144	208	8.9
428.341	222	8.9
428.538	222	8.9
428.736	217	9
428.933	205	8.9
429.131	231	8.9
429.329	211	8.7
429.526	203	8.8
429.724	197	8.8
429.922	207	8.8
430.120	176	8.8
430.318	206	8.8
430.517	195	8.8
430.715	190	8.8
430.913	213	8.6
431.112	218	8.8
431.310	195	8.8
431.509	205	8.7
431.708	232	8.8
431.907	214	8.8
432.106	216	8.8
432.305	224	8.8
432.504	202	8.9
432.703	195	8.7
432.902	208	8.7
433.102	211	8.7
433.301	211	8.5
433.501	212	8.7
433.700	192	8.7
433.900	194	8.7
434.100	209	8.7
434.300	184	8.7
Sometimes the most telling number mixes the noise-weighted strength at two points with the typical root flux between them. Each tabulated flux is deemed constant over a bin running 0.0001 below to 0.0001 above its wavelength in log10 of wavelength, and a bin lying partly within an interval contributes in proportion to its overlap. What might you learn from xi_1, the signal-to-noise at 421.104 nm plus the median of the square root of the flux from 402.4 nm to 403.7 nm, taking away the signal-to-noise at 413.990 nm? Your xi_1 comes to 15.6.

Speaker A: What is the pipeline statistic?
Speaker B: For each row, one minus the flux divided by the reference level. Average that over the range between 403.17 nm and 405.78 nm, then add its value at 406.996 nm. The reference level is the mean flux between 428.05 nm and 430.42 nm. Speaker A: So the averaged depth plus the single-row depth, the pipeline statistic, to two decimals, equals -0.12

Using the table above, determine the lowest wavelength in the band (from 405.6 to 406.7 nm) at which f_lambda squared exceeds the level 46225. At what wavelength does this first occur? 405.686 nm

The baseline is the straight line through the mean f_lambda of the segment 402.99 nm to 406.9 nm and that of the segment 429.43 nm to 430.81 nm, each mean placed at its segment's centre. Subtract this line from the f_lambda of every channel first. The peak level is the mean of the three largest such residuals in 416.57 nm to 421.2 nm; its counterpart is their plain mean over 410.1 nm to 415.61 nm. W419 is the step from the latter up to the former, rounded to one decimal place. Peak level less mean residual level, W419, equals 37.7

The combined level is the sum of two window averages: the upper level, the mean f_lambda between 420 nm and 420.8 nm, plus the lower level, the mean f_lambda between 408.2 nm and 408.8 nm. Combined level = 424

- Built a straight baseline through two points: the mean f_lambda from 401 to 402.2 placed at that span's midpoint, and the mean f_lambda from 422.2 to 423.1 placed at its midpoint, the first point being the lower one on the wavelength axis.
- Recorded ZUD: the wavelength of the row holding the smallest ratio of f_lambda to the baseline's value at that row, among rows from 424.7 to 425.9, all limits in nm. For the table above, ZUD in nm 425.392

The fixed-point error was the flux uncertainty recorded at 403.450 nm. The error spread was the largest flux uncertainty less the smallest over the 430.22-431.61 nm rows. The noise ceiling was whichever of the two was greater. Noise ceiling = 10.00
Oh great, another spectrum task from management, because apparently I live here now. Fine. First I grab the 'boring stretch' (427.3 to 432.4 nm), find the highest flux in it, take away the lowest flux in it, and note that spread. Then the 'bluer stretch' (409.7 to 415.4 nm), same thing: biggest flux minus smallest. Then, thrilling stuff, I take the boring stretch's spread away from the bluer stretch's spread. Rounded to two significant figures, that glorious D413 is 45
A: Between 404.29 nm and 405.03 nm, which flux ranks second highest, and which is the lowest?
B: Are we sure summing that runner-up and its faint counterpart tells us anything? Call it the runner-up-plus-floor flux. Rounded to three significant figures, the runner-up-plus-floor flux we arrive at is 406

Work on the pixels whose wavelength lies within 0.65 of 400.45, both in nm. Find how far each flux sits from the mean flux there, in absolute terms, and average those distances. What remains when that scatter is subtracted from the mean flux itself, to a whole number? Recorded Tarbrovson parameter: 197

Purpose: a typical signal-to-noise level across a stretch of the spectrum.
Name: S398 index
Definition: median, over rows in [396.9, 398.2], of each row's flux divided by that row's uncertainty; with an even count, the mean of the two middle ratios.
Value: 14.4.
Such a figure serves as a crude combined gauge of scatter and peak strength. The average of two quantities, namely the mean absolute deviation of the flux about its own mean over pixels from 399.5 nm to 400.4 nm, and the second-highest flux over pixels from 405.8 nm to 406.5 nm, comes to 113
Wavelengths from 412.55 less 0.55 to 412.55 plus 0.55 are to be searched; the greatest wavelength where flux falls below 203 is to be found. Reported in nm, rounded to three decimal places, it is 412.278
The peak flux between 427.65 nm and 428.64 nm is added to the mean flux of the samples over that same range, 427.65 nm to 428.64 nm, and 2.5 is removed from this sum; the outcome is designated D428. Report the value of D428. 439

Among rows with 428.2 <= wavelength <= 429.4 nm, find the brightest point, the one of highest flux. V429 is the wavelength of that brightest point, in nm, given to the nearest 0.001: 429.131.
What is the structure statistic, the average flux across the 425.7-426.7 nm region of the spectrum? 207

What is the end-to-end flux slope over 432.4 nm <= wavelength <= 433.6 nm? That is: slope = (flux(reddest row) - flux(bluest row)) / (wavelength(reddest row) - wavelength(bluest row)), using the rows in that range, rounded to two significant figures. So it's 10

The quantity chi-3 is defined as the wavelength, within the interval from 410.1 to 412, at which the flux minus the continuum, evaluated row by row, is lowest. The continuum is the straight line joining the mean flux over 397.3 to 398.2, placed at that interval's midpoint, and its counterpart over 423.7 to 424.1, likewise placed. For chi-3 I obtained 410.572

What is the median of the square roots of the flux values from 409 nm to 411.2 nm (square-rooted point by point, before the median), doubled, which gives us 25.4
